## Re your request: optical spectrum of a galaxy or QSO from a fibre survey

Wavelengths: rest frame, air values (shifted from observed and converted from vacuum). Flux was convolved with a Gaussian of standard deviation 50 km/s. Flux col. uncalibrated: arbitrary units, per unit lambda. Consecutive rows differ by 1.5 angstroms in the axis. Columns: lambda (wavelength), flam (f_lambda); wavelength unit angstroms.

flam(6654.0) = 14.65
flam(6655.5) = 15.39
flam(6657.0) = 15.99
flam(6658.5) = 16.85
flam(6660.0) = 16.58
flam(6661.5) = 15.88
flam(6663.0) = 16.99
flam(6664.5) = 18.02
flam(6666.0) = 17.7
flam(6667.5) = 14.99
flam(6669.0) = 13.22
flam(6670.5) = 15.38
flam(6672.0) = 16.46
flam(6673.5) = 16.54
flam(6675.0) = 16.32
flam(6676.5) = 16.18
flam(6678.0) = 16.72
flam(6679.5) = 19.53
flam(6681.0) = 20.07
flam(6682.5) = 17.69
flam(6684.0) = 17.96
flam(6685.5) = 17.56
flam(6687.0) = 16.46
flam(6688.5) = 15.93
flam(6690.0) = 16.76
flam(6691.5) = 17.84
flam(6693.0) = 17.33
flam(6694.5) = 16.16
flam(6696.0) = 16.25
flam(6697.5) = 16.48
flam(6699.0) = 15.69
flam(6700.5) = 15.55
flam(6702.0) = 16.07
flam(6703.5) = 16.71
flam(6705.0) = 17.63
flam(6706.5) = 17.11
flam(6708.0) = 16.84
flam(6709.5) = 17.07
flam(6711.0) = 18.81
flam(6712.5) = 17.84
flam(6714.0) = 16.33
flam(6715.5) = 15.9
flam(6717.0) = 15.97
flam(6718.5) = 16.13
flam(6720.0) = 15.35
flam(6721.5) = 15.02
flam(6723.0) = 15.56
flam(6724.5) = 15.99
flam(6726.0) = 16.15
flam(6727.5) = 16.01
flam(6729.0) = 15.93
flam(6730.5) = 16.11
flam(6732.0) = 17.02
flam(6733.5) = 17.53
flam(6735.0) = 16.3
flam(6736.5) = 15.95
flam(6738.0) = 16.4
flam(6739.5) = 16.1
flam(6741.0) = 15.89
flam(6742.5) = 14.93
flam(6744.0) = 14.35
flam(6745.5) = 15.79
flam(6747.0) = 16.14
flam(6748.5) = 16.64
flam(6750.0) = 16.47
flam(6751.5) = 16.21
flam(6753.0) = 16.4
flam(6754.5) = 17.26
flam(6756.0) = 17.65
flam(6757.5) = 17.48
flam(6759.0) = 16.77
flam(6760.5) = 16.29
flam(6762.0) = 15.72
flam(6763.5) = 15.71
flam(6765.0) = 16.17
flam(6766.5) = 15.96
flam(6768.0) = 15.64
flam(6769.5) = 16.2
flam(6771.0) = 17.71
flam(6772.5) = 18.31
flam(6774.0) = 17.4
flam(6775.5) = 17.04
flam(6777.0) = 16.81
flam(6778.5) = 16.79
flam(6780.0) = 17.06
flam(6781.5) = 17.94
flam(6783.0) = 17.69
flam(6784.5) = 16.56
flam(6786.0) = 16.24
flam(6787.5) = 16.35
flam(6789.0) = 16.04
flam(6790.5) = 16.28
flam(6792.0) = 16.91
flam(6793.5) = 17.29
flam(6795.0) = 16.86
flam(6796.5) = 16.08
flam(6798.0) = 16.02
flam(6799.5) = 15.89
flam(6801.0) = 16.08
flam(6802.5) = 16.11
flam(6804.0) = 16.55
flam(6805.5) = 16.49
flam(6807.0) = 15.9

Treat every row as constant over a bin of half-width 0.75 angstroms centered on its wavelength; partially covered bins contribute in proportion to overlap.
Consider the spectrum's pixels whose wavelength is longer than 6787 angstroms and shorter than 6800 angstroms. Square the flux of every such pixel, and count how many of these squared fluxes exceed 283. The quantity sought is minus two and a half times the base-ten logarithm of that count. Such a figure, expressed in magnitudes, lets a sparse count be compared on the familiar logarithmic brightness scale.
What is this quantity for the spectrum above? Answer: -1.2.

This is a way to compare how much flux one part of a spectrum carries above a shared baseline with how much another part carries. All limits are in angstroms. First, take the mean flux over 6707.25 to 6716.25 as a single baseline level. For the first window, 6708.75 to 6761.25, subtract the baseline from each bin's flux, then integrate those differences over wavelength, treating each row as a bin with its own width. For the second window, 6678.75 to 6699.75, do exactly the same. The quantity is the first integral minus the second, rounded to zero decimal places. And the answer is -45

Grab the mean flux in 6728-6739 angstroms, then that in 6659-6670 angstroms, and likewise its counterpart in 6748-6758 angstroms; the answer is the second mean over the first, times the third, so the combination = 16.6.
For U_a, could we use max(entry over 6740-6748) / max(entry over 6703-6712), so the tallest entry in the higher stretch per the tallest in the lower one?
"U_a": 0.86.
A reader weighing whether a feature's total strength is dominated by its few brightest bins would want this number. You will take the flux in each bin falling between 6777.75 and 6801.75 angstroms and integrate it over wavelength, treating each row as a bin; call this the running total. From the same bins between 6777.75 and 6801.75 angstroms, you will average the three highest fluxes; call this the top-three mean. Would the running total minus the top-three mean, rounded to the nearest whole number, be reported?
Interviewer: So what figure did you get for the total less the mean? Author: 381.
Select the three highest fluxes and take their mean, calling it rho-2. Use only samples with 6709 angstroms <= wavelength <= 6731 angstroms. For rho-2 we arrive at 17.9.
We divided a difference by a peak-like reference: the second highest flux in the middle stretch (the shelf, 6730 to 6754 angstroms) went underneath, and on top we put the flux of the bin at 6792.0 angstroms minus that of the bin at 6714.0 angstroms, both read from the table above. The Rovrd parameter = 0.034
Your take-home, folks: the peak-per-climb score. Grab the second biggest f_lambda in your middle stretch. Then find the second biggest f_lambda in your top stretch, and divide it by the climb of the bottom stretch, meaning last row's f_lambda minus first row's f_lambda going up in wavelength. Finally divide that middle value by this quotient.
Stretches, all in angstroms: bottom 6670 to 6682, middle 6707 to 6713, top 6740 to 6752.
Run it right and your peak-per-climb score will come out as 5.1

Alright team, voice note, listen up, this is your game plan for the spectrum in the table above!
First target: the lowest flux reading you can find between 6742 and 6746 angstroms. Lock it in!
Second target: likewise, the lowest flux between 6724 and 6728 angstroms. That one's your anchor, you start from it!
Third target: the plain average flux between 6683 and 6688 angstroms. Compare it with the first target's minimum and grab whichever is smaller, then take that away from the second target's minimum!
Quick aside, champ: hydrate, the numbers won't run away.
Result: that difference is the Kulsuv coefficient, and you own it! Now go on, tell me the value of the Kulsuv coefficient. 1.6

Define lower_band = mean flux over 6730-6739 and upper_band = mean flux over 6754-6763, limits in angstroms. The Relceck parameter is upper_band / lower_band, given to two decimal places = 1.02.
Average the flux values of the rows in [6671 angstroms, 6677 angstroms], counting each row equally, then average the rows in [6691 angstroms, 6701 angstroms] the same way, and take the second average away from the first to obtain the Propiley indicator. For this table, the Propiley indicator -0.1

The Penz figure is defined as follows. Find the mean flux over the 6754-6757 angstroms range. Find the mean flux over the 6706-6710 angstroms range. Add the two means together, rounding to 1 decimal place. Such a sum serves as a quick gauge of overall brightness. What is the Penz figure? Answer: 34.5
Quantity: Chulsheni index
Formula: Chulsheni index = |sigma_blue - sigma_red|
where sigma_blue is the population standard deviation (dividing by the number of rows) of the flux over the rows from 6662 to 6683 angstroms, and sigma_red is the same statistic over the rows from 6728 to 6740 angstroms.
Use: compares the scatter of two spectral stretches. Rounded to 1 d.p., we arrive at 1.2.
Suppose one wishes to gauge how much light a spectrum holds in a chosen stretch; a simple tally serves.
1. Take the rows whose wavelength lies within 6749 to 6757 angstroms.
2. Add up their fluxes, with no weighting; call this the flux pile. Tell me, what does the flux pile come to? 84.0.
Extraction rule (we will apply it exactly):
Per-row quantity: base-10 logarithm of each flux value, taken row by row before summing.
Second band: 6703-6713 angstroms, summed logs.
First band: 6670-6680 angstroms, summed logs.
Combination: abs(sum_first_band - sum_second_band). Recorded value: 0.13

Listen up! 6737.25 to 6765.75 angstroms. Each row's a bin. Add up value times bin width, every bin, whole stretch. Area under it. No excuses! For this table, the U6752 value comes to 463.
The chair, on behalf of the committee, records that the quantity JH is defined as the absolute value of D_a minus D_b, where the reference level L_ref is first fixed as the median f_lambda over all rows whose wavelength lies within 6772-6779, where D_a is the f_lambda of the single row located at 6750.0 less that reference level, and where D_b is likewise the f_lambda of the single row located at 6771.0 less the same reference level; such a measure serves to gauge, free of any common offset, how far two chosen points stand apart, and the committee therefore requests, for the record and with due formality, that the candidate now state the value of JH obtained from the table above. 1.2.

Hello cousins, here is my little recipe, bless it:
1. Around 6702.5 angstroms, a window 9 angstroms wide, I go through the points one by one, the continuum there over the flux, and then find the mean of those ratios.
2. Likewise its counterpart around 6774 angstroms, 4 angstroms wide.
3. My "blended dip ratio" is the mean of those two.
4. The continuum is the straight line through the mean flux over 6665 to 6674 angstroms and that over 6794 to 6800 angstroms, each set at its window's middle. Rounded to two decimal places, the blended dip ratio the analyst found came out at 0.94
